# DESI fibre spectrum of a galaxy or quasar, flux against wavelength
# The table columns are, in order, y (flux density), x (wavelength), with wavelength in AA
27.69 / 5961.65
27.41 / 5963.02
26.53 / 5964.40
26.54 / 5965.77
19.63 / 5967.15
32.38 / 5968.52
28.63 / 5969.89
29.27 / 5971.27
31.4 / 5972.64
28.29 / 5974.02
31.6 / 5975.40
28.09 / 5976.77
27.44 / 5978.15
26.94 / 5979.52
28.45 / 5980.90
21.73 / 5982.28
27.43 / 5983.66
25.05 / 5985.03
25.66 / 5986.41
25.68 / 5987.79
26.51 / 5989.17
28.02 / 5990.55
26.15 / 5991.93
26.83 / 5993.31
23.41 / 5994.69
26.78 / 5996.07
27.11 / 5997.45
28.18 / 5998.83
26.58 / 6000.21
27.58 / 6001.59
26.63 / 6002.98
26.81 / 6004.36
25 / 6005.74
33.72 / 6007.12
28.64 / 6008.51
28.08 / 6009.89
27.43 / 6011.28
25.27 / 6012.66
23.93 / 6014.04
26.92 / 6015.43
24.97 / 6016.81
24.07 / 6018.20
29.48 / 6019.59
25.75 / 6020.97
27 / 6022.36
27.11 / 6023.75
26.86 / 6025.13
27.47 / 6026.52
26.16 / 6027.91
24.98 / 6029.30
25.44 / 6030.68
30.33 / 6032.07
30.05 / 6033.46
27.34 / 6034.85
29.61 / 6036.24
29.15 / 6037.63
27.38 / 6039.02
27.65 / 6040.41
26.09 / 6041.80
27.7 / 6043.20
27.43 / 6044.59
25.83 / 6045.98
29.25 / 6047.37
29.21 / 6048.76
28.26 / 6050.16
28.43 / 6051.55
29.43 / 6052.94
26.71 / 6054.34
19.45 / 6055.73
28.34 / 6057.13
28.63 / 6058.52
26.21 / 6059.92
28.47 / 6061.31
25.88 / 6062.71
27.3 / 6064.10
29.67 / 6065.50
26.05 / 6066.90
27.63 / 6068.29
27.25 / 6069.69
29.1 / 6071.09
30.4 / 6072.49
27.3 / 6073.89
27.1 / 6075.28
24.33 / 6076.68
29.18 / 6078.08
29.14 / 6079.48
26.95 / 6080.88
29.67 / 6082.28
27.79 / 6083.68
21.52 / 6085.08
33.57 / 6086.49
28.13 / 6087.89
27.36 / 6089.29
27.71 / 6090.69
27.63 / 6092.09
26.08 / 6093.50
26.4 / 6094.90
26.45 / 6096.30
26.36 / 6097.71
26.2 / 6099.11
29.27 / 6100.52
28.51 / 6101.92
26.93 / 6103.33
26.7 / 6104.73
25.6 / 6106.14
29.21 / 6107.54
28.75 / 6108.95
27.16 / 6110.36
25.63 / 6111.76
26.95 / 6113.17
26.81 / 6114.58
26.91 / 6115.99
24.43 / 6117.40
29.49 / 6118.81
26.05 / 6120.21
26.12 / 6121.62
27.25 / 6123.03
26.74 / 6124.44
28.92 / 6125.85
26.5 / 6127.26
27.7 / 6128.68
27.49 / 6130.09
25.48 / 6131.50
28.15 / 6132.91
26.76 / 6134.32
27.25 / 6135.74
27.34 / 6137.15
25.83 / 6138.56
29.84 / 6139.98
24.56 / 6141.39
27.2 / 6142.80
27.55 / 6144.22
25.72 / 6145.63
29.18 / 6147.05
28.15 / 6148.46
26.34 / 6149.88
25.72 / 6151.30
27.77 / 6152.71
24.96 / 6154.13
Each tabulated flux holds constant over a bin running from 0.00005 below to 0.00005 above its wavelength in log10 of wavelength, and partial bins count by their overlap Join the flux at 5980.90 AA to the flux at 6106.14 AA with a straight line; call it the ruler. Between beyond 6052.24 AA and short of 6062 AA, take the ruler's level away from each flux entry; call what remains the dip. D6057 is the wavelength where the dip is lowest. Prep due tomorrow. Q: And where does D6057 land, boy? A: 6055.73 AA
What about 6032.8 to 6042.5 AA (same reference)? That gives 6041.80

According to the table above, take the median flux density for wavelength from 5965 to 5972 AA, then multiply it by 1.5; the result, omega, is 42.9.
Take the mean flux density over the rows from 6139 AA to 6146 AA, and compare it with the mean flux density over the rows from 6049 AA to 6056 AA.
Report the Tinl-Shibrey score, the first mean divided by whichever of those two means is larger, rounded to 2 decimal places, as 1.00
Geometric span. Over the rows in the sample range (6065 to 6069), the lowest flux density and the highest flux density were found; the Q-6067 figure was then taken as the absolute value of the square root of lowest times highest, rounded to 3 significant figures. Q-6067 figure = 27.8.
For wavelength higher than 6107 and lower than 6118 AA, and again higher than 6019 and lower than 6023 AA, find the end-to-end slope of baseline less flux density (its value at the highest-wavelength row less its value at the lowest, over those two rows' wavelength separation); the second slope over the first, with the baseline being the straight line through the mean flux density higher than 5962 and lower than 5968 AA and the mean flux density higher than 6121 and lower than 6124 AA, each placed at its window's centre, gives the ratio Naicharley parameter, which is 1.8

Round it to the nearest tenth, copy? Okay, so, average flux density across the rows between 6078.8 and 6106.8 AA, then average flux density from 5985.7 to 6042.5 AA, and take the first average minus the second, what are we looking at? 0.4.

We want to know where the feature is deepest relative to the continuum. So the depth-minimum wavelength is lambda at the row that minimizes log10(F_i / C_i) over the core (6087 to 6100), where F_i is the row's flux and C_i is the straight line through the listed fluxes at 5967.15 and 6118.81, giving 6099.11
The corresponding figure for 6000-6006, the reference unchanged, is 6005.74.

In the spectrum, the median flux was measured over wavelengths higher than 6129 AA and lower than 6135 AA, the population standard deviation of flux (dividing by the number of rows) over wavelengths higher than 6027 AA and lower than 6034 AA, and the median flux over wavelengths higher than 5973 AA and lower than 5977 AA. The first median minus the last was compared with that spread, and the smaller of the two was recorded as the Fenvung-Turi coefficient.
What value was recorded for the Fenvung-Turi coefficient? -1.2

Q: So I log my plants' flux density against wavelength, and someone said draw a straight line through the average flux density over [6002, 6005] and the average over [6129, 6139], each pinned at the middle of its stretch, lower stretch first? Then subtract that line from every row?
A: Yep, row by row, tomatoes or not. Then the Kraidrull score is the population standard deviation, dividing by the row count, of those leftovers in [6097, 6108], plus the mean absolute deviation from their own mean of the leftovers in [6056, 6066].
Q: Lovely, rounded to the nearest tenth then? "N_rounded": 2.5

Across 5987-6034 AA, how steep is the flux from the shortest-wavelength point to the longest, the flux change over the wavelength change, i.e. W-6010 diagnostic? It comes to 0.1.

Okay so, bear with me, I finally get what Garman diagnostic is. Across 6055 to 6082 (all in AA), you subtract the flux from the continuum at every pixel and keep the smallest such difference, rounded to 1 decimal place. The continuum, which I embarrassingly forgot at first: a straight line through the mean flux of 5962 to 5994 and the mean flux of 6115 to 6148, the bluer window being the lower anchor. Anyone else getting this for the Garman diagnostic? -3.3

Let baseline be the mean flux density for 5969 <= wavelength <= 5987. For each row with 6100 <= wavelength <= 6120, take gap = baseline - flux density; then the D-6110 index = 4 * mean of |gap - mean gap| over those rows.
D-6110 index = 5.0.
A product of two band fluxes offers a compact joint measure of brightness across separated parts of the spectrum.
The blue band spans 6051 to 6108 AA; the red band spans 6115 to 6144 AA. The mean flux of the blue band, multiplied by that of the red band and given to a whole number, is 740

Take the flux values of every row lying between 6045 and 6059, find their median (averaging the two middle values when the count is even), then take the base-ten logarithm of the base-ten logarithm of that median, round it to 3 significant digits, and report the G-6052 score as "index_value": 0.162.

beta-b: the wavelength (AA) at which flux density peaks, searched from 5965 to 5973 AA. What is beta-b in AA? 5968.52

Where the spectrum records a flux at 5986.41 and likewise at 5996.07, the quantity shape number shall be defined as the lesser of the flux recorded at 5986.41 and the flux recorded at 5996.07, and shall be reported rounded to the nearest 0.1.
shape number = 25.7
